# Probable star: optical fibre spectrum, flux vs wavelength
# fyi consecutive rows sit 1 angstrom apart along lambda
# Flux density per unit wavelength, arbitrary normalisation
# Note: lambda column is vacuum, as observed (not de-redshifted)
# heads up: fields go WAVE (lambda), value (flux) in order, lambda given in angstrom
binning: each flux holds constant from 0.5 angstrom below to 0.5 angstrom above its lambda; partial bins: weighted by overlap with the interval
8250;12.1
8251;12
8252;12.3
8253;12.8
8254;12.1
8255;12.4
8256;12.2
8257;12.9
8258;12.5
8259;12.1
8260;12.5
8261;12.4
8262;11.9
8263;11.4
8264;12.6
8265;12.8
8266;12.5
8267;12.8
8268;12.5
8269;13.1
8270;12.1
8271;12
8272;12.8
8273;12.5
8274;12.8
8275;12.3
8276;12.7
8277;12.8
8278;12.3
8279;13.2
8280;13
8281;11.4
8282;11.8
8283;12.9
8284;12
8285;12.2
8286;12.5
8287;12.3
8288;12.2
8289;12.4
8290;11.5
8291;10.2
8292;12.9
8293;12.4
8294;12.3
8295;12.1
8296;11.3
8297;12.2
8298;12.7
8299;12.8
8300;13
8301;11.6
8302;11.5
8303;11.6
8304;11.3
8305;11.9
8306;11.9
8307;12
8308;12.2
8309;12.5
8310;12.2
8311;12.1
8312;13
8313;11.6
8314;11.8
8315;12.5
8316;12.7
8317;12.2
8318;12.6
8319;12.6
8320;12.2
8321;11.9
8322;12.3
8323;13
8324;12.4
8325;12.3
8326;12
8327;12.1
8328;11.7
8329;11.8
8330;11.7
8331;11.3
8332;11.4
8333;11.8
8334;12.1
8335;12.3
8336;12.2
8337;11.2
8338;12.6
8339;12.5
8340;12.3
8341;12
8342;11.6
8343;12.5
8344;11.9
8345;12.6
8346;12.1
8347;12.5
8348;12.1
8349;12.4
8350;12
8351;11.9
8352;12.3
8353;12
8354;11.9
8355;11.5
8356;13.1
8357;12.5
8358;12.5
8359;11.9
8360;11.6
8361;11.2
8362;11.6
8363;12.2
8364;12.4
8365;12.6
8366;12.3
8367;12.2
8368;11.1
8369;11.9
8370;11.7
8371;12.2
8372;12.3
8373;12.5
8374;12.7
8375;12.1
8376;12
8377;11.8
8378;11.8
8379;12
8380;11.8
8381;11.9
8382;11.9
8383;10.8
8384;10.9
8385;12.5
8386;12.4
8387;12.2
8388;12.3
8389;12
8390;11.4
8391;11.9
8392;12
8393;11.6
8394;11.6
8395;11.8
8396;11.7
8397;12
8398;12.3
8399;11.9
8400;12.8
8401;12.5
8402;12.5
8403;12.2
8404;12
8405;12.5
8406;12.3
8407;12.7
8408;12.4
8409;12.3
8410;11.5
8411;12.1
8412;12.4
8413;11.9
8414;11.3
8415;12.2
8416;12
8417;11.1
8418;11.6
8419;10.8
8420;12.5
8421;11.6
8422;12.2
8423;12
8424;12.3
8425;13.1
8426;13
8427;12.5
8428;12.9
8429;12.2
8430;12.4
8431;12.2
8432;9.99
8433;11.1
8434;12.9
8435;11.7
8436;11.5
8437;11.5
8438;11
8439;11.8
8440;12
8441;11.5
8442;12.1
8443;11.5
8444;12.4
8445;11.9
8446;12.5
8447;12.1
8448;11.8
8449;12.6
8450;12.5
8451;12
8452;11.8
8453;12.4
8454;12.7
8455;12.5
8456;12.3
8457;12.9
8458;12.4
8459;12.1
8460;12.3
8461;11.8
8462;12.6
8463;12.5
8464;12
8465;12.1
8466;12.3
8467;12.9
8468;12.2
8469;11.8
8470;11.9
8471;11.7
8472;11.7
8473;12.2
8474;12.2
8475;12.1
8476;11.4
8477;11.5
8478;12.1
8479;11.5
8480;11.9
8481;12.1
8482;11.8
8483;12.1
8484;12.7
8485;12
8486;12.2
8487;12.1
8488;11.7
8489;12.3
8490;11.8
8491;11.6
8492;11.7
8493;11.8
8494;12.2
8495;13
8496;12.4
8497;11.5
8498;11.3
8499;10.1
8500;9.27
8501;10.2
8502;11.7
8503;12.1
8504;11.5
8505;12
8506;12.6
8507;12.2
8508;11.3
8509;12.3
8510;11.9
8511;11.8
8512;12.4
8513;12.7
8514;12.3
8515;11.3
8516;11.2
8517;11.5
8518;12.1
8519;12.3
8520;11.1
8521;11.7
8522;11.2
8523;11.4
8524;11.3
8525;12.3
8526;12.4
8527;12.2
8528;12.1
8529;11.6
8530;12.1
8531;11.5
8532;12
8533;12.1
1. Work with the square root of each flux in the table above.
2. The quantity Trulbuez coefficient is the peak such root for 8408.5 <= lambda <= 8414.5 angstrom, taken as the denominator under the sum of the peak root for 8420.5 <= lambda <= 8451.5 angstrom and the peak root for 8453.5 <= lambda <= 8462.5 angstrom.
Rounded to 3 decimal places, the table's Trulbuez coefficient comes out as 2.048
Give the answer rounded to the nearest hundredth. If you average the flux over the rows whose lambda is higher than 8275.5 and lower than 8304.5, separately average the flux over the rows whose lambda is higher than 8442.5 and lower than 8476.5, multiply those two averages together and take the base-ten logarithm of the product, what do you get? 2.17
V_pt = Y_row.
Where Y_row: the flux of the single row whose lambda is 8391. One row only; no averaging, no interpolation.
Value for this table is 11.9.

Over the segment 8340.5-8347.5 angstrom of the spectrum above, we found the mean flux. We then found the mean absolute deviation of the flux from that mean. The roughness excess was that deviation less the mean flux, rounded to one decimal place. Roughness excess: -11.9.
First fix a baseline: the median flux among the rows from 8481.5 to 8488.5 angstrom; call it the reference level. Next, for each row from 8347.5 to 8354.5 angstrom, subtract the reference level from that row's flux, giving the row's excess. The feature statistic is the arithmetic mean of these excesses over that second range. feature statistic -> 0.0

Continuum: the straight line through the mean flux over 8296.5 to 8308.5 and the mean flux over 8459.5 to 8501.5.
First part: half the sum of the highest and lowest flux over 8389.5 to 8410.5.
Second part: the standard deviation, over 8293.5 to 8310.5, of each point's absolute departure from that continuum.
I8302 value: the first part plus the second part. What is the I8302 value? 12.4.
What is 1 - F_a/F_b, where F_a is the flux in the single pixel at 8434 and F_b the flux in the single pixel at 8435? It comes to -0.10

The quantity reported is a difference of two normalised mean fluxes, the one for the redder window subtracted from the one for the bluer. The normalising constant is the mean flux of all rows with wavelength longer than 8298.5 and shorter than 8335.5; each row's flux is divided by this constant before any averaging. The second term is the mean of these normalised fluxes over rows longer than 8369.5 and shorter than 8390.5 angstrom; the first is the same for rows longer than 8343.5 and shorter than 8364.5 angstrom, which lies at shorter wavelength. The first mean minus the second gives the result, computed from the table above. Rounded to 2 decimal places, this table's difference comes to 0.01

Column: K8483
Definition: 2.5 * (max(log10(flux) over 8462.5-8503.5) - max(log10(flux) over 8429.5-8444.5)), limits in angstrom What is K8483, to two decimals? 0.01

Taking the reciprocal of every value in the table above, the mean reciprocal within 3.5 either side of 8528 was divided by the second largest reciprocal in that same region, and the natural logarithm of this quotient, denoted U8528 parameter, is -0.036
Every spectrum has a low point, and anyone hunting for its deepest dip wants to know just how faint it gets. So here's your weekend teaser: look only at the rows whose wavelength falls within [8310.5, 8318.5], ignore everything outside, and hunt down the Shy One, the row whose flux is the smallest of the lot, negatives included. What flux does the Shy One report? 11.6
